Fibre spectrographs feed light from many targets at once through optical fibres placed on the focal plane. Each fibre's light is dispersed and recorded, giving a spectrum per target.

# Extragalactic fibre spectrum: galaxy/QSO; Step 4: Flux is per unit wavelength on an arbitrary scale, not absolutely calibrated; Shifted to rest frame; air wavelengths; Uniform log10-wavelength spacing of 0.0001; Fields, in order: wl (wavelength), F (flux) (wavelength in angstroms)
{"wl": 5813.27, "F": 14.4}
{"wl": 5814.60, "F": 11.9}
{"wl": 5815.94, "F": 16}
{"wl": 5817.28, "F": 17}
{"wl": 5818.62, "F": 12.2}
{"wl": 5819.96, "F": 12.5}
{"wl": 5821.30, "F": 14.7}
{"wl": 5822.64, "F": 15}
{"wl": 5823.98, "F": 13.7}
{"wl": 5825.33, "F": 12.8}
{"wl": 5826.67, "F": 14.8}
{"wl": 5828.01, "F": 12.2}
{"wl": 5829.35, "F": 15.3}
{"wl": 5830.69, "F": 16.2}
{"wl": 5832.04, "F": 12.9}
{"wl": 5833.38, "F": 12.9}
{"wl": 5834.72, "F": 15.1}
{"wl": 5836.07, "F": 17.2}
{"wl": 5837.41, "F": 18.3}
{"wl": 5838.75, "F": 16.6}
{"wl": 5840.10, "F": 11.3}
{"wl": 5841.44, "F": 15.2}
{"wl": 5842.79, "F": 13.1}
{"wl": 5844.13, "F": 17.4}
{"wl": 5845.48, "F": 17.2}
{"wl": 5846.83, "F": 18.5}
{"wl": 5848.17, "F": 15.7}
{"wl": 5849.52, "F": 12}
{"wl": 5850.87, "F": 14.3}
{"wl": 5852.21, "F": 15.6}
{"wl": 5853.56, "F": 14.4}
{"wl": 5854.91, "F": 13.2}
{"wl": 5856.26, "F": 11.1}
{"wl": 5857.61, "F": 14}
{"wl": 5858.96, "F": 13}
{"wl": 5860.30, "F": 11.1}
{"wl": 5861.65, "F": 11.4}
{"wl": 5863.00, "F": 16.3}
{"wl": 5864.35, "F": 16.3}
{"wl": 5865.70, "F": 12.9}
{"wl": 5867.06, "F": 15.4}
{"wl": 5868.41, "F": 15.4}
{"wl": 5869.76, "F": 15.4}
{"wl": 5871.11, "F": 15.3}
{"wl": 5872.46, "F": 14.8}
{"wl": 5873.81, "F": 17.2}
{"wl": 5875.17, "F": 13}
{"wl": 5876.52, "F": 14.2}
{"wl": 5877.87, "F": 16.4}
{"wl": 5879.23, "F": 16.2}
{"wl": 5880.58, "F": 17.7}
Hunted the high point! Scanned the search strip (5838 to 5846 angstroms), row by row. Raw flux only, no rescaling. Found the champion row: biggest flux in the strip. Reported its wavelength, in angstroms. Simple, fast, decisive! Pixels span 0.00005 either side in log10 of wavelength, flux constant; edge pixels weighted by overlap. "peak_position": 5844.13 angstroms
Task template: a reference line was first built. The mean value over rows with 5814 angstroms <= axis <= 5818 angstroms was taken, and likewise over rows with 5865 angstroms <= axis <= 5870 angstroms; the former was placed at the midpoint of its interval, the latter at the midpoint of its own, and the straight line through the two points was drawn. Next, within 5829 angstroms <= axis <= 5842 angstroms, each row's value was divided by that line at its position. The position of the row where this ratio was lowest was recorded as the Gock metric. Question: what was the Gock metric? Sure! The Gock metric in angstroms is 5840.10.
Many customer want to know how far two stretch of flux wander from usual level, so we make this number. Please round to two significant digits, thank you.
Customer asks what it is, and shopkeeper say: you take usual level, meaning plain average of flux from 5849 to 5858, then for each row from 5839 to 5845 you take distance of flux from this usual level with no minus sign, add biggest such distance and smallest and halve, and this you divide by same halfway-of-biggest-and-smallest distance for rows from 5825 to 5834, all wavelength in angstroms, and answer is 1.3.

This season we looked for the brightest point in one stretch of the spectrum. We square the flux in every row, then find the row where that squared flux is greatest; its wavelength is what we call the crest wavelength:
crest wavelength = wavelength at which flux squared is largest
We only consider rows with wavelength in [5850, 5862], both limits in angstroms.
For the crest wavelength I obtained 5852.21 angstroms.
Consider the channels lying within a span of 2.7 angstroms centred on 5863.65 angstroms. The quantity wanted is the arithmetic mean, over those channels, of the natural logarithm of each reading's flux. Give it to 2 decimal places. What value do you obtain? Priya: 2.79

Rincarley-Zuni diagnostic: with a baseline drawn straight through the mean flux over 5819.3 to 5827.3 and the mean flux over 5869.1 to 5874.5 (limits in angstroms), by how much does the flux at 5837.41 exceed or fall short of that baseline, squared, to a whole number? 15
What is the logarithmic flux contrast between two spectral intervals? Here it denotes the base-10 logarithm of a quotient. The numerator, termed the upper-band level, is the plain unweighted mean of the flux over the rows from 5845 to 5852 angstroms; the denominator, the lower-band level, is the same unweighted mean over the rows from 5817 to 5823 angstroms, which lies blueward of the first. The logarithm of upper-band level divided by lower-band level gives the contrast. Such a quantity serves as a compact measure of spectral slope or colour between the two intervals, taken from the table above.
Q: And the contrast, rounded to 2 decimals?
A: 0.04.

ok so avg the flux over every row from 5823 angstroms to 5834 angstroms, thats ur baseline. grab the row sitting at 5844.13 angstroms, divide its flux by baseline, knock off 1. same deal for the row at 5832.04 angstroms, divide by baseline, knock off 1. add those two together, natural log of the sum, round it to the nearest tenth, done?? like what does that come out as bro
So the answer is -1.7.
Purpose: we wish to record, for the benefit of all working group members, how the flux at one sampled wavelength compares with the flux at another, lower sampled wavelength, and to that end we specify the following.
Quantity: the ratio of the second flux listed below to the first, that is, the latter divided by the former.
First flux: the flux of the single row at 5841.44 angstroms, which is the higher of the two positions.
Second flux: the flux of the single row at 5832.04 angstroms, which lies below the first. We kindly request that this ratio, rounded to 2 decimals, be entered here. 0.85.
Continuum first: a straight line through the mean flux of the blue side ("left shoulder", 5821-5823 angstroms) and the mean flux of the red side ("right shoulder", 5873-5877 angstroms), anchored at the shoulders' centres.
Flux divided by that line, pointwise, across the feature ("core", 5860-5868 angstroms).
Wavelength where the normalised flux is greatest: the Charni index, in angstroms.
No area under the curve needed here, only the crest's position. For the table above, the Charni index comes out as 5864.35 angstroms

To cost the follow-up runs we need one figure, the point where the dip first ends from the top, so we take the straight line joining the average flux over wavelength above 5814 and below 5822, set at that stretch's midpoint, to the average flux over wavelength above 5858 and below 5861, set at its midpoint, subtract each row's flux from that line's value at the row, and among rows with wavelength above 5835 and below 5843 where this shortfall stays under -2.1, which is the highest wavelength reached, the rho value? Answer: 5841.44 angstroms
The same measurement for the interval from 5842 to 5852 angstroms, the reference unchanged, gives 5848.17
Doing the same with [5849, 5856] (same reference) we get 5852.21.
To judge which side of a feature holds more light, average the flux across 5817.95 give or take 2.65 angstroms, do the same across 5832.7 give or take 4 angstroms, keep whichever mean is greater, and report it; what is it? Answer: 14.9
